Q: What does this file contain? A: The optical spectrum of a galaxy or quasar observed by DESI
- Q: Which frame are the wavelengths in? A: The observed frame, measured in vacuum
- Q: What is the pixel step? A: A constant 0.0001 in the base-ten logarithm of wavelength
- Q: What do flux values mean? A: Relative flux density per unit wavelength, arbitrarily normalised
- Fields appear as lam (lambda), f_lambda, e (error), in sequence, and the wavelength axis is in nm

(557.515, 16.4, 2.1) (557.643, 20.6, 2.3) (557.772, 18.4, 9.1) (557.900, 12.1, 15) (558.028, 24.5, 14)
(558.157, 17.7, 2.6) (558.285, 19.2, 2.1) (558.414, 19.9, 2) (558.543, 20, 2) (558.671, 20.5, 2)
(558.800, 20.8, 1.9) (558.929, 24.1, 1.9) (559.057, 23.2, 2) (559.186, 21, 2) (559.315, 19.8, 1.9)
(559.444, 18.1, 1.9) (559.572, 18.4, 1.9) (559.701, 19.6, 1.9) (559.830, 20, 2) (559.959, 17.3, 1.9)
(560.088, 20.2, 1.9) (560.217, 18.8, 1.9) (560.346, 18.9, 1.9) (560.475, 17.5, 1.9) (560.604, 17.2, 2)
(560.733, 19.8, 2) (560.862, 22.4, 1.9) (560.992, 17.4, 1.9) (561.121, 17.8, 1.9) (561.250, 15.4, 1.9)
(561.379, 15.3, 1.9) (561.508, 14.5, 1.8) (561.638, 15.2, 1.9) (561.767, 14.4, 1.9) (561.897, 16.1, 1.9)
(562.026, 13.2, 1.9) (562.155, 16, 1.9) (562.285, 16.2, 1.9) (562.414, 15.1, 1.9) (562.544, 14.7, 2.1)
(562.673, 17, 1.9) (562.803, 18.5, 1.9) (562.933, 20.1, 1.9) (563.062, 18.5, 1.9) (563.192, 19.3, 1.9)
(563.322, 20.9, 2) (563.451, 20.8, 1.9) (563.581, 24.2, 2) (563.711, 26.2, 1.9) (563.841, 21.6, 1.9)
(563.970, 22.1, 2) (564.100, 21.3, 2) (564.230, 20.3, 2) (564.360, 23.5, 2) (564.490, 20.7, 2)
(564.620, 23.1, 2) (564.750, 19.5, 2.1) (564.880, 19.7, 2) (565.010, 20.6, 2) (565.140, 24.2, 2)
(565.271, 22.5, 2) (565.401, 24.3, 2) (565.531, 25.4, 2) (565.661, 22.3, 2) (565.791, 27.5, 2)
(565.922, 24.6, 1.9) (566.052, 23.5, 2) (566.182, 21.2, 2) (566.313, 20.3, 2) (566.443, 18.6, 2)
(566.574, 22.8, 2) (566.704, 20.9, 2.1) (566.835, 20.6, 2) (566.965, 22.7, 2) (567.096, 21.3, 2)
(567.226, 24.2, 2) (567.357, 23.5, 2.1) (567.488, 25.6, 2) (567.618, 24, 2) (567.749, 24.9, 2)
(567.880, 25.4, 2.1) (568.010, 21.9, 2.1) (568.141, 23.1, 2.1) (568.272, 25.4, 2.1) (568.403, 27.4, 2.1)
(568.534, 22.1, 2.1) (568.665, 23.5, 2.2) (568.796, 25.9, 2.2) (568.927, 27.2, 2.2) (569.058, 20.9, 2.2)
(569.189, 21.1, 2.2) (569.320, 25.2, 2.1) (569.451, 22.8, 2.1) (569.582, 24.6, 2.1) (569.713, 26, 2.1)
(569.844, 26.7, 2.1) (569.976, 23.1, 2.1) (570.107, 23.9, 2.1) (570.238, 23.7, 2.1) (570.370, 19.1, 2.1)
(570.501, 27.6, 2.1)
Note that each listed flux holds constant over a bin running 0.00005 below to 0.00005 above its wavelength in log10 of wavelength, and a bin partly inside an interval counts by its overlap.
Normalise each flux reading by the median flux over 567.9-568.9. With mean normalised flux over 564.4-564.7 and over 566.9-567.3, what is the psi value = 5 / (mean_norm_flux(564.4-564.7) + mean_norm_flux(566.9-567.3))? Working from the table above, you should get 2.6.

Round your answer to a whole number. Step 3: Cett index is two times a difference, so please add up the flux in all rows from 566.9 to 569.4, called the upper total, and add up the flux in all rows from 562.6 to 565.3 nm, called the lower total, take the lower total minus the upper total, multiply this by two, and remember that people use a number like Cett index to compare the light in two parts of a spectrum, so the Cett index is -21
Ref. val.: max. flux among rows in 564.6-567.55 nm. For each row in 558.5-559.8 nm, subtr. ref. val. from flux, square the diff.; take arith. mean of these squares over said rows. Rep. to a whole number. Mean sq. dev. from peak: 52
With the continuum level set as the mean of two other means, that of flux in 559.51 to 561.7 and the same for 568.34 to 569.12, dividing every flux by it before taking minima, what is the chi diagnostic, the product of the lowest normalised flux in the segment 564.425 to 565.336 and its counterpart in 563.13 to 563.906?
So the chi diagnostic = 0.834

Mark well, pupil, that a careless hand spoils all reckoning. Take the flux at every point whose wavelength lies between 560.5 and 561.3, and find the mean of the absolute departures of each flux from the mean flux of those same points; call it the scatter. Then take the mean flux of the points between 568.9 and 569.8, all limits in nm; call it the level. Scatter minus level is -22.1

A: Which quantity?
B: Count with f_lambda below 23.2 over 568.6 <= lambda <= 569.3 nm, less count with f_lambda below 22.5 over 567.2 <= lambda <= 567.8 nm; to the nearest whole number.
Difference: 2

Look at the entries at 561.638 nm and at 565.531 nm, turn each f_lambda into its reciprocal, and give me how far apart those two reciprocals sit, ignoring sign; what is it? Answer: 0.026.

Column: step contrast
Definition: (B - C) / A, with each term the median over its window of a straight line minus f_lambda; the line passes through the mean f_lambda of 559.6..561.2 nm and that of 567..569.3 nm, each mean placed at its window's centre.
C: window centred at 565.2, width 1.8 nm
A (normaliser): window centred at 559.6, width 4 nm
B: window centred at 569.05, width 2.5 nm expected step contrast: -1.7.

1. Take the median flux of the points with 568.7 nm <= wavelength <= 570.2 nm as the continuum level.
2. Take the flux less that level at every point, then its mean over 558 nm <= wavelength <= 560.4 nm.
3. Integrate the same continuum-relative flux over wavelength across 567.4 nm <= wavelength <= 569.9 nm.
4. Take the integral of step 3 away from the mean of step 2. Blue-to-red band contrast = -4.0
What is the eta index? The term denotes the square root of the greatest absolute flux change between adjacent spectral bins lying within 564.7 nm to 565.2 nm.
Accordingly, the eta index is 1.9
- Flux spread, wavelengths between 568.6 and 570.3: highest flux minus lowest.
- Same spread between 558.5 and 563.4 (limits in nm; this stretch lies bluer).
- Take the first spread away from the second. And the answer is 5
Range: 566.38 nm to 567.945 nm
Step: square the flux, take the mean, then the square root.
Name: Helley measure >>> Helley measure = 23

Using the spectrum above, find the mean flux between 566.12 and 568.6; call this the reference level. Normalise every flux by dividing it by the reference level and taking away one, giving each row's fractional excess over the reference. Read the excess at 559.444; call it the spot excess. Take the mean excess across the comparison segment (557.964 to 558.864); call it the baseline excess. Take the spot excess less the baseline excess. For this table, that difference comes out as -0.10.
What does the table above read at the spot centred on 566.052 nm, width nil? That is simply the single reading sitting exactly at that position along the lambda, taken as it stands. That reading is 23.5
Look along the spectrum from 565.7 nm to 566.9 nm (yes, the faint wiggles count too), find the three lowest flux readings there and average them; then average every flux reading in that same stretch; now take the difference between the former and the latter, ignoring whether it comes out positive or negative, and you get 2.4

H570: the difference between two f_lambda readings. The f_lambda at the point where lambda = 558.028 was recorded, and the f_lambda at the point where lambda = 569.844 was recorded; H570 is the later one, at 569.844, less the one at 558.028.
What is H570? 2.2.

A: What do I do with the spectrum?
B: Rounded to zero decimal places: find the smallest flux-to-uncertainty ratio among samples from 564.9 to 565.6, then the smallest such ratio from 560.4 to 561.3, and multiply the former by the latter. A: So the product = 83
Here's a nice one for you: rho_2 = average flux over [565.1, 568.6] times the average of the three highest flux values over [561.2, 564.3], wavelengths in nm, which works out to 564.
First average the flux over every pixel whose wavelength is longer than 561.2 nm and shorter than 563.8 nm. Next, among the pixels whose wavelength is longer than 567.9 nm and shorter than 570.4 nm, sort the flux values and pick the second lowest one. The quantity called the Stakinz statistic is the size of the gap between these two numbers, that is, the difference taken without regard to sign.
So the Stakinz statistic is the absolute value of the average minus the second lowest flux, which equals 3.3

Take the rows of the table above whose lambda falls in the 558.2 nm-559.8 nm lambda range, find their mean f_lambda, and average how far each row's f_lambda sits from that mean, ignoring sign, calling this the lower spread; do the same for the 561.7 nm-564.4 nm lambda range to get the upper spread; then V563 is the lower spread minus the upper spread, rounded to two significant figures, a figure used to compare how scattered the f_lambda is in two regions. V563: -1.7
